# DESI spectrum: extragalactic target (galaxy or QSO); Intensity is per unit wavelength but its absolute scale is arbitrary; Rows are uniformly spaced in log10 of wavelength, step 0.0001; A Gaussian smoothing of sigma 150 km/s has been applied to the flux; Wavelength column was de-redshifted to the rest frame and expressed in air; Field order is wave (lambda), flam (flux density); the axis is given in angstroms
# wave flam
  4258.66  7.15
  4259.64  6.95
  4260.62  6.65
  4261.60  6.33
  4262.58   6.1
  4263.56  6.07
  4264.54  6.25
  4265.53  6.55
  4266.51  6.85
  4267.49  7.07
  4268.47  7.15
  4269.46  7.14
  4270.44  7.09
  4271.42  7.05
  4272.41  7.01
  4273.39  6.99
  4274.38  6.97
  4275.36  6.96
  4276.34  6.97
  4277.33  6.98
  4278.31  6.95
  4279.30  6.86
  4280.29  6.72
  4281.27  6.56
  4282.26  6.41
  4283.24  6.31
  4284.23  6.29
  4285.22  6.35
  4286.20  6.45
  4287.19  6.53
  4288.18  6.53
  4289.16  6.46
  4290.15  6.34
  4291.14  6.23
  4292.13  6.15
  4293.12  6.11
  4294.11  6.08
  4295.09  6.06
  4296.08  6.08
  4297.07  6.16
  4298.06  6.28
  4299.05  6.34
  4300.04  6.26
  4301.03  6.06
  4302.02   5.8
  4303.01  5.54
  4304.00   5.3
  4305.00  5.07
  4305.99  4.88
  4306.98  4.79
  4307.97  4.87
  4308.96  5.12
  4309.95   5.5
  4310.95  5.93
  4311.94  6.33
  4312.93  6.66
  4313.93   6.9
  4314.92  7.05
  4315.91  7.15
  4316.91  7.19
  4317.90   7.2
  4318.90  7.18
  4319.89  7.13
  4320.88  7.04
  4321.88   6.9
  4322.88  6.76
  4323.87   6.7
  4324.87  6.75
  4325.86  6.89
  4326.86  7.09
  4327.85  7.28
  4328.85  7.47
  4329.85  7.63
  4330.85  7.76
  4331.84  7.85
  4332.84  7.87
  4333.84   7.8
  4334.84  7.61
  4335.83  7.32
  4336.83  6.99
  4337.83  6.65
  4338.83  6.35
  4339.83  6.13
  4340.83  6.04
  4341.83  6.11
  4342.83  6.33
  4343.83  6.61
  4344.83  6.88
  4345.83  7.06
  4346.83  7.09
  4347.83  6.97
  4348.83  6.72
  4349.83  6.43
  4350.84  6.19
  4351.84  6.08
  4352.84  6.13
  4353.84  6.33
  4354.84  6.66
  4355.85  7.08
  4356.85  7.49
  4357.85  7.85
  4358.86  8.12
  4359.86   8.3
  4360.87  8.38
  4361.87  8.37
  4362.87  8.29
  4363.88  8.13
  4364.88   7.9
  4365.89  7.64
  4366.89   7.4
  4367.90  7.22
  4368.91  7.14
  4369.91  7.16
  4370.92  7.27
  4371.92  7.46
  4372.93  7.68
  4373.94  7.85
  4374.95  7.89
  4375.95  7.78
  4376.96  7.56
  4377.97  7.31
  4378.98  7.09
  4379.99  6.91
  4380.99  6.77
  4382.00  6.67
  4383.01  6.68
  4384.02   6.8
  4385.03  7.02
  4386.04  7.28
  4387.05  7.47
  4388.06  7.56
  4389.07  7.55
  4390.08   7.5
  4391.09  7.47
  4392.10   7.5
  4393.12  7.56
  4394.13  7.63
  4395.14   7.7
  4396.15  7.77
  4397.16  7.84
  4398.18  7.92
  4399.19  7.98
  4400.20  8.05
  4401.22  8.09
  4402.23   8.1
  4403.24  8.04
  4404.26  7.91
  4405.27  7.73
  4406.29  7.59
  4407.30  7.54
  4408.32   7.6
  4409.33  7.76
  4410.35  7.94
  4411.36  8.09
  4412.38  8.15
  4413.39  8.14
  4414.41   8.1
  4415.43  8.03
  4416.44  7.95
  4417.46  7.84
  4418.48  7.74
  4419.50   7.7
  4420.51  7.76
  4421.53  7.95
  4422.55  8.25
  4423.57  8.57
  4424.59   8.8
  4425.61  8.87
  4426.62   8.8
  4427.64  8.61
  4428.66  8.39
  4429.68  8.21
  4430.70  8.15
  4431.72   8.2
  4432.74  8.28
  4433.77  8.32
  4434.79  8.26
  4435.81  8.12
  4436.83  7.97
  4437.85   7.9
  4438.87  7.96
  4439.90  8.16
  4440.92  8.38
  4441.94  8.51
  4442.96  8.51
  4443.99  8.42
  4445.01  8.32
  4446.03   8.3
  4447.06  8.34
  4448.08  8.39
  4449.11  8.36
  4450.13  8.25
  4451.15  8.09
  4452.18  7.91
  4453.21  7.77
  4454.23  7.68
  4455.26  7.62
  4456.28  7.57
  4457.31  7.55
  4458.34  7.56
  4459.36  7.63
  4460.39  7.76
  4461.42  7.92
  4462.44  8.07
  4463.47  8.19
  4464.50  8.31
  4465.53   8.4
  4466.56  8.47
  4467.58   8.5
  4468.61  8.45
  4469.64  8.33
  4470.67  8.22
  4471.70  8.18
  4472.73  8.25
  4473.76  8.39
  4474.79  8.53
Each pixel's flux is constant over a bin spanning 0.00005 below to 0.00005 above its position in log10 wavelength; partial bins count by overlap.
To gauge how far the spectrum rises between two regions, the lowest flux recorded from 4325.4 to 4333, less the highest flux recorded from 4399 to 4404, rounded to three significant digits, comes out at -1.21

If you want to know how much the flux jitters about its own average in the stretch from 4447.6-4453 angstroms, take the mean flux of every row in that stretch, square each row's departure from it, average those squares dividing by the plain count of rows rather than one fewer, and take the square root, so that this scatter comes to 0.18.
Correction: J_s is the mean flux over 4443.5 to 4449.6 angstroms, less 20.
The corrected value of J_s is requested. -11.6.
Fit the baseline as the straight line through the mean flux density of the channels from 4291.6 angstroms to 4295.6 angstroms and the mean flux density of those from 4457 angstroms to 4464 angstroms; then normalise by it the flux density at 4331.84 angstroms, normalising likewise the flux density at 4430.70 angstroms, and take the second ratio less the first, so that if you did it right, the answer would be -0.12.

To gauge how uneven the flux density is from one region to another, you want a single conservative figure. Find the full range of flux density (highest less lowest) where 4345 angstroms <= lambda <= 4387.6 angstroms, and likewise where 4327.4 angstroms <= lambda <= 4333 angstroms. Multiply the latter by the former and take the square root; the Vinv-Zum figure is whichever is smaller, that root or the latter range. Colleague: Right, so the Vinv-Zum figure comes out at 0.59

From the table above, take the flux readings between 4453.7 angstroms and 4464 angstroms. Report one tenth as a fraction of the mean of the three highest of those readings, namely 0.0124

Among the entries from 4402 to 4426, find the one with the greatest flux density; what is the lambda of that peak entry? 4425.61 angstroms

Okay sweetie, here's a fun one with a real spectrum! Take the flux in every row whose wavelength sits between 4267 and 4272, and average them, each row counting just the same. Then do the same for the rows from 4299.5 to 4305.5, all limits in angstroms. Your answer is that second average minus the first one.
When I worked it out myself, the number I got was -1.4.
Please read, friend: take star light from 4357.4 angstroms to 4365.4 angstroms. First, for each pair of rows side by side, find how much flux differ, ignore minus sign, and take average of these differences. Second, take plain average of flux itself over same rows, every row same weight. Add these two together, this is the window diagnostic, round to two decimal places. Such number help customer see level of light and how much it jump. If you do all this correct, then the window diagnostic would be 8.31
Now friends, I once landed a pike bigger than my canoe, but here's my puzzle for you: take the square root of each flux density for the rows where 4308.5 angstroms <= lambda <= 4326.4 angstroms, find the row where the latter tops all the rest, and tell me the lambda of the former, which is 4317.90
